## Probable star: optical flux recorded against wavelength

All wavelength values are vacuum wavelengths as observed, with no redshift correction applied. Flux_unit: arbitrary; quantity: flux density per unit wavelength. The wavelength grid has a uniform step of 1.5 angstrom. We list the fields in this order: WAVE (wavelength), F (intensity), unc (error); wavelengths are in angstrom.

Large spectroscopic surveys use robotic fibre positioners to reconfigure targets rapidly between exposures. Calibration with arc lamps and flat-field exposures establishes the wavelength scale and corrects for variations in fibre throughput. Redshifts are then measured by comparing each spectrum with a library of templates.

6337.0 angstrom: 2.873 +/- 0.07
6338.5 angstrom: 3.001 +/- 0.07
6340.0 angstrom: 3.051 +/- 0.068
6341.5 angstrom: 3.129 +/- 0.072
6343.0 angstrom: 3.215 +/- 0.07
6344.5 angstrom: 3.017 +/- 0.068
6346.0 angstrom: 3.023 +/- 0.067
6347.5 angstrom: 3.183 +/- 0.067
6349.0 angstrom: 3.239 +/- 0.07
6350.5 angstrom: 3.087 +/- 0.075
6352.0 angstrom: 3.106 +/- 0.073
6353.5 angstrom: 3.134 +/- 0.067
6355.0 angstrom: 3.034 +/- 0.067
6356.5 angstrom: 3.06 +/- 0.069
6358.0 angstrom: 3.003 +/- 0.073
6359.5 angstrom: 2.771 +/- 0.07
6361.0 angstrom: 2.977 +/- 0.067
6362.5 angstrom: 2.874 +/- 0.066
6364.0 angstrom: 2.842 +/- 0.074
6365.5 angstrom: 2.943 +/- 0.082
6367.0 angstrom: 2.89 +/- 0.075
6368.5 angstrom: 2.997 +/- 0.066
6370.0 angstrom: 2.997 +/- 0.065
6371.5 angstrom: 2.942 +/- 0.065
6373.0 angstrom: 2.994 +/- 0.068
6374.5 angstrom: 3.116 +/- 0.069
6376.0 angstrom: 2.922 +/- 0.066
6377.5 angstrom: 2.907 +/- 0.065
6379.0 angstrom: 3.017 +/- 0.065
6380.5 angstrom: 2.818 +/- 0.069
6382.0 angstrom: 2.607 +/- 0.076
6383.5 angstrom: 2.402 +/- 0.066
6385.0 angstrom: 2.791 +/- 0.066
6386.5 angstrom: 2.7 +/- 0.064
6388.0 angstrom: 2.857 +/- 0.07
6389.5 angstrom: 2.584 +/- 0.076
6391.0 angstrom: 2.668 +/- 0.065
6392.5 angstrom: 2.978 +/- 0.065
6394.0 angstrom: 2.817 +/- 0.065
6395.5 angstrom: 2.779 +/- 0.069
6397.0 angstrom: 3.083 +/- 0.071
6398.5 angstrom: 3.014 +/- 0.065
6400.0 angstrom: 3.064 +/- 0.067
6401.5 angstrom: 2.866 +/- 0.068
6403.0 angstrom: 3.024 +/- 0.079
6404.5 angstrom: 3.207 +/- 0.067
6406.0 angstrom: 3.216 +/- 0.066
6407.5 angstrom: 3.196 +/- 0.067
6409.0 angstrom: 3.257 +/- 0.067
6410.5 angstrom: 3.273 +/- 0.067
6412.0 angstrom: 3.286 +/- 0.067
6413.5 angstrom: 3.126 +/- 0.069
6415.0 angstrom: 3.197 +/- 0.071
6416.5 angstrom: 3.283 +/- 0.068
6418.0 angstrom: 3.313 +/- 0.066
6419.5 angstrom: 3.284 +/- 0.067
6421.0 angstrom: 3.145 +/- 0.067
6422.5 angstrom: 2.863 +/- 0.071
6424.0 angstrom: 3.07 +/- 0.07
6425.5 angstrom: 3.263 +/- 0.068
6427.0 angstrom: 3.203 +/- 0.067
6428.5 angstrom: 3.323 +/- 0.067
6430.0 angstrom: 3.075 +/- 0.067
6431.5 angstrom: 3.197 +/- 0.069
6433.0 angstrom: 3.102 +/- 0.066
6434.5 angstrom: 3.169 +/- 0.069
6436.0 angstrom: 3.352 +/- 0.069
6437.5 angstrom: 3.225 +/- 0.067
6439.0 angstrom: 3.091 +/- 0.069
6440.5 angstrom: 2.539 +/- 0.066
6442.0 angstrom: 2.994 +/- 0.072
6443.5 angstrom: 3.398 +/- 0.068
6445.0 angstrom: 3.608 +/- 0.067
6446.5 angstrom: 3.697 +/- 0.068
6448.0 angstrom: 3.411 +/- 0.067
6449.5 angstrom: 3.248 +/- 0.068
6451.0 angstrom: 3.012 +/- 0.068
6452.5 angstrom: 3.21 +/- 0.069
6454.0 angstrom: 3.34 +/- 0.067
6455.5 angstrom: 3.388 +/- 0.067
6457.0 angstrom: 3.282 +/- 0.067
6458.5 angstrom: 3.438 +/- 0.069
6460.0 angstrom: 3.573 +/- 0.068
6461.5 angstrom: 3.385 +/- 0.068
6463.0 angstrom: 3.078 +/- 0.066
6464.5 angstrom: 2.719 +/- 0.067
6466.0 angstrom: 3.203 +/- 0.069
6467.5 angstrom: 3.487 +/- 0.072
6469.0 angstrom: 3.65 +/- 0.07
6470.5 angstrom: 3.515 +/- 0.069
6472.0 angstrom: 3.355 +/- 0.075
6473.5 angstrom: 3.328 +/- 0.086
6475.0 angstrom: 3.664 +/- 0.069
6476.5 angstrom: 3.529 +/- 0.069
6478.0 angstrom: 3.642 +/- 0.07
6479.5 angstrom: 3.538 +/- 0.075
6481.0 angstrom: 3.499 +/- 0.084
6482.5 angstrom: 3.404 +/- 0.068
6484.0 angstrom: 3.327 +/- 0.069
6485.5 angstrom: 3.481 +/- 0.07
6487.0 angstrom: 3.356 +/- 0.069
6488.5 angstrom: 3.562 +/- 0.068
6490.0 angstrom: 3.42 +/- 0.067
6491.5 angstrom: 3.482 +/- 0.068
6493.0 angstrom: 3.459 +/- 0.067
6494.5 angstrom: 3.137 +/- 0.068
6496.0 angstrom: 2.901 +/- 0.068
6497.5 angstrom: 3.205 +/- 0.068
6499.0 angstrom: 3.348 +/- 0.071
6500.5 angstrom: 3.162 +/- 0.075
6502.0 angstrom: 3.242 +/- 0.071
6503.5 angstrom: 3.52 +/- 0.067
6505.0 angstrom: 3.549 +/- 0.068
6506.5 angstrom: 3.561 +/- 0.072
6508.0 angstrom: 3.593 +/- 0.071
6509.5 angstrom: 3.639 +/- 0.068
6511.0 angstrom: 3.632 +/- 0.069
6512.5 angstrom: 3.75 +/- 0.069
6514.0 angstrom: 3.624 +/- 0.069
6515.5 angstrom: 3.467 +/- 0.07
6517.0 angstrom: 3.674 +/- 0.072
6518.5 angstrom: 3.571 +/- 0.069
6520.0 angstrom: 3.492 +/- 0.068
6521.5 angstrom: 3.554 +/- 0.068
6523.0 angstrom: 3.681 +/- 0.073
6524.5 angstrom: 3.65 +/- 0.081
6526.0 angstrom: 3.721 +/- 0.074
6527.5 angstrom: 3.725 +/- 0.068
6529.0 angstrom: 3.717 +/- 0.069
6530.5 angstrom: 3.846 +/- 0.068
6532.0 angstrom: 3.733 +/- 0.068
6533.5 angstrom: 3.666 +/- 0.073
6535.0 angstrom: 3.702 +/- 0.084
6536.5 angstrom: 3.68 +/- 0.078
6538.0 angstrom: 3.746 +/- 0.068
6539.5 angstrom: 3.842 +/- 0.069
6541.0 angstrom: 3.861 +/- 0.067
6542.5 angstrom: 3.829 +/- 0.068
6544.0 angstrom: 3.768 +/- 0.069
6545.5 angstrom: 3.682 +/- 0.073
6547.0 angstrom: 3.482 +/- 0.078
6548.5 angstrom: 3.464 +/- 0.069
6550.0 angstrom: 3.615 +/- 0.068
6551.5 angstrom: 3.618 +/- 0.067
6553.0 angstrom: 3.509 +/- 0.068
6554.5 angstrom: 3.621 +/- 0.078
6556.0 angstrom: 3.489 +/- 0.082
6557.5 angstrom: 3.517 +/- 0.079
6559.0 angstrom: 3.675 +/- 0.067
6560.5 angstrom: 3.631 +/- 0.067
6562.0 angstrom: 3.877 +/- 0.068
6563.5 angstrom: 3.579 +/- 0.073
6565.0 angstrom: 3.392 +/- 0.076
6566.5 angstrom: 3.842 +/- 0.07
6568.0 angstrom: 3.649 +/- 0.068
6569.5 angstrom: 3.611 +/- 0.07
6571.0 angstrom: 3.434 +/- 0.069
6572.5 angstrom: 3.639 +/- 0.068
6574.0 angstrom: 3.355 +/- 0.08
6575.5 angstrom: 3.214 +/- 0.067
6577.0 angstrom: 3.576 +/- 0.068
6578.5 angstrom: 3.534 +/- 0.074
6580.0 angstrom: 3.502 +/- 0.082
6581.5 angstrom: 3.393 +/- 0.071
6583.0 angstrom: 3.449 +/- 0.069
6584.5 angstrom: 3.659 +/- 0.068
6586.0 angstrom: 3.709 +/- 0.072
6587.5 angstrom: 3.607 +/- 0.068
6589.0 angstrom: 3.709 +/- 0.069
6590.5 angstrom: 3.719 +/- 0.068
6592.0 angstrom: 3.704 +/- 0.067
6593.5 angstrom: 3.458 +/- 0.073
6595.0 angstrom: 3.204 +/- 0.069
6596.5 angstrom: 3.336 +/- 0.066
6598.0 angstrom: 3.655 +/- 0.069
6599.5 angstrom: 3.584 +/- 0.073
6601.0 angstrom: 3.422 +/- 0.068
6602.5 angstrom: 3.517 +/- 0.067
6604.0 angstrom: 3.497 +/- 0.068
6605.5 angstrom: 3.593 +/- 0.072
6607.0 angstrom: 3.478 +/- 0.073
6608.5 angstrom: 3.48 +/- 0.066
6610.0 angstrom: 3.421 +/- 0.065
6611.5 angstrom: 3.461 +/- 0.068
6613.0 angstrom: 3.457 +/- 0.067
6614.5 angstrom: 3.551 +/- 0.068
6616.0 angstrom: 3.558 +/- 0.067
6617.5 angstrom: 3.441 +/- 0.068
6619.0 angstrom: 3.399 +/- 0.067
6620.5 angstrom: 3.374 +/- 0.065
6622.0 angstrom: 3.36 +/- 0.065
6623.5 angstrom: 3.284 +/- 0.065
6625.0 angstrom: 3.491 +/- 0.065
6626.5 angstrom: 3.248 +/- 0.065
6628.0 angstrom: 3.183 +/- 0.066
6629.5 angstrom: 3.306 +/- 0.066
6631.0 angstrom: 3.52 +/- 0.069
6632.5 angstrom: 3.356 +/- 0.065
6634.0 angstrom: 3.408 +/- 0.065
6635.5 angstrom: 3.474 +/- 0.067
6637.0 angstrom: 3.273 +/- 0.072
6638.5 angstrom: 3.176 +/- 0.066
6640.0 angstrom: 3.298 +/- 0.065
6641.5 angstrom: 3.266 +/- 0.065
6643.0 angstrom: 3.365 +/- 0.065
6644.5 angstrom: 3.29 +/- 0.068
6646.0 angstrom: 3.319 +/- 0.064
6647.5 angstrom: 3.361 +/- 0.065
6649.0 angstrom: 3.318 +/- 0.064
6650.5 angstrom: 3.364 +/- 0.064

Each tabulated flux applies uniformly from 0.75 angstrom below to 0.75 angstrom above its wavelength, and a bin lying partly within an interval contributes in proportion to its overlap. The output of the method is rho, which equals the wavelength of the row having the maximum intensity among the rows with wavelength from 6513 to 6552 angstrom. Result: 6541.0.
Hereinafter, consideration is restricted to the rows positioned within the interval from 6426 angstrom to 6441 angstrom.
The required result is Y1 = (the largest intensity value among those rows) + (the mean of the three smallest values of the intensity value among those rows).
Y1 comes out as 6.3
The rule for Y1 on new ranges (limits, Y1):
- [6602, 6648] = 6.8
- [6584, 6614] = 7.0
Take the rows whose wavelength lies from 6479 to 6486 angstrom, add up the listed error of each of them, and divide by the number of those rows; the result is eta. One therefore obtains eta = 0.0732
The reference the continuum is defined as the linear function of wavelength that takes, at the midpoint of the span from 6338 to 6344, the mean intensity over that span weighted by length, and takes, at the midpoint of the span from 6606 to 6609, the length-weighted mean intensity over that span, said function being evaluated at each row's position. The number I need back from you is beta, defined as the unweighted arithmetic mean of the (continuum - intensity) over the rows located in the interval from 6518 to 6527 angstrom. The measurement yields -0.25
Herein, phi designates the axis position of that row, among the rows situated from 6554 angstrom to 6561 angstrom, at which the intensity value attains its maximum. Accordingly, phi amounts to 6559.0 angstrom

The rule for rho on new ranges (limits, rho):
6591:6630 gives 6592.0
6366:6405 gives 6404.5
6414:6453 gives 6446.5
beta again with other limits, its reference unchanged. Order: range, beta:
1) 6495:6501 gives 0.18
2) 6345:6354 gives -0.02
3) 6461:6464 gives 0.05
